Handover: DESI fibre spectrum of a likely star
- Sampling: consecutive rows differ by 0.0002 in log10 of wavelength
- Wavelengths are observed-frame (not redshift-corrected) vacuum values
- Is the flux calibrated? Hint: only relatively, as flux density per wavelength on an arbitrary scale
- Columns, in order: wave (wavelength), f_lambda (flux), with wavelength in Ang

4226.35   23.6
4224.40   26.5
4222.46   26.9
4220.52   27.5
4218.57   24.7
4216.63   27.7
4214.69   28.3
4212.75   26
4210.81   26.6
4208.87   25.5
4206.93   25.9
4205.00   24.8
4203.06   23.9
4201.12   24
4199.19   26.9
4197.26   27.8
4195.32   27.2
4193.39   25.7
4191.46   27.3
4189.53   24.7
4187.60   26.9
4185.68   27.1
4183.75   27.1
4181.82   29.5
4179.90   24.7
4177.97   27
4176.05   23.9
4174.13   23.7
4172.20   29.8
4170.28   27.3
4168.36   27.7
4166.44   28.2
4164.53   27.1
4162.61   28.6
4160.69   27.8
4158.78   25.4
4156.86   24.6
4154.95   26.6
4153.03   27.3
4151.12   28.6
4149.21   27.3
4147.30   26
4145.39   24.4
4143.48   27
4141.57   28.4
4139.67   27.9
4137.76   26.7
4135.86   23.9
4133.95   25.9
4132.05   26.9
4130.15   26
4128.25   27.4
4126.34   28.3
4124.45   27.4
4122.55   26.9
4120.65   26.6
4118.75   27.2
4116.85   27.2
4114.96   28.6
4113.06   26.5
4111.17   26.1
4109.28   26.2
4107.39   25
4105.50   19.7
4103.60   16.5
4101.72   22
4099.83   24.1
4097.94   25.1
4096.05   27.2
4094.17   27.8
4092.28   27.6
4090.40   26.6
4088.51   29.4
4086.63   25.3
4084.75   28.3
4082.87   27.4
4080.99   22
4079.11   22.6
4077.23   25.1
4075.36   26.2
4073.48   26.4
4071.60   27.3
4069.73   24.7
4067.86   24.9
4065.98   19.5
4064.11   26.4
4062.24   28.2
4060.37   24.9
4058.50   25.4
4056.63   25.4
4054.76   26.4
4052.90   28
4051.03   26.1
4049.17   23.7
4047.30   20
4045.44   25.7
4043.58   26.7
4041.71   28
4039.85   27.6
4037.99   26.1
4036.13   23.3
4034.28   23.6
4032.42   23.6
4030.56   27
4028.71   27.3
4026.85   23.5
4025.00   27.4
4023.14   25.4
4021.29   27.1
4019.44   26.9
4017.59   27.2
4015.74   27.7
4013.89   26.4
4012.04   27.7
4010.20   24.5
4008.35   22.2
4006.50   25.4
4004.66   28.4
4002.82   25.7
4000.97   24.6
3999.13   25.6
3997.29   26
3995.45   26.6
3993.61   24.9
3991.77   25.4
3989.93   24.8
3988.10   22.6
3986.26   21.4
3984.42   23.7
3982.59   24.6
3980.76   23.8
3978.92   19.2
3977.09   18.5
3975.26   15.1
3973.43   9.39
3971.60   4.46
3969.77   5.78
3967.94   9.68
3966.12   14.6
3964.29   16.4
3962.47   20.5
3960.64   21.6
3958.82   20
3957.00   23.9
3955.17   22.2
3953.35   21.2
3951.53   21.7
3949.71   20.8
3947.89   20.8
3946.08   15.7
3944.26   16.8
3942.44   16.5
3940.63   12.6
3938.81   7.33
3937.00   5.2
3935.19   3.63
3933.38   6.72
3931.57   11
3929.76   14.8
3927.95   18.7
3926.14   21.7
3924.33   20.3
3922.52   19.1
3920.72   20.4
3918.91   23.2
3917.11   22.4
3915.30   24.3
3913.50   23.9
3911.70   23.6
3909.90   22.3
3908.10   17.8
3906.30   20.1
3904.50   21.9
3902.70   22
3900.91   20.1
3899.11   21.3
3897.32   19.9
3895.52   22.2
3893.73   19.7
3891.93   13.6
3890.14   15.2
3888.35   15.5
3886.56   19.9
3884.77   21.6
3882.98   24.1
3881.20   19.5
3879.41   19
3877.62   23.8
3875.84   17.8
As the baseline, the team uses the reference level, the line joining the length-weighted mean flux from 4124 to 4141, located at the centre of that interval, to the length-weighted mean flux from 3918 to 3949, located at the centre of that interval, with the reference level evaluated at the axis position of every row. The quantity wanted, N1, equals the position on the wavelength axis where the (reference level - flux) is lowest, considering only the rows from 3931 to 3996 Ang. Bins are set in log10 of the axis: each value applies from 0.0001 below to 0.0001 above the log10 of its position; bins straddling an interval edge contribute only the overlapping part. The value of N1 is 3995.45 Ang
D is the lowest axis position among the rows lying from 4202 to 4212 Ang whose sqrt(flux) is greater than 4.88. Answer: 4203.06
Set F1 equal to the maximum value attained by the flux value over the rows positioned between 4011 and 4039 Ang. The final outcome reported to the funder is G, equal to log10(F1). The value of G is 1.44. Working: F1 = 27.7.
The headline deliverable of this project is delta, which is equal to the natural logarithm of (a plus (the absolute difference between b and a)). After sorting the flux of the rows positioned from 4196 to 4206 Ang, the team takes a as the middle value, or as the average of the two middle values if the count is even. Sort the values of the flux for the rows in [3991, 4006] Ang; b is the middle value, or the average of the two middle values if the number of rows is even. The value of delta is 3.24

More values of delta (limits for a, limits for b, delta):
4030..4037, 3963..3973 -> 3.62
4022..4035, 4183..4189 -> 3.30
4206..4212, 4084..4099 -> 3.31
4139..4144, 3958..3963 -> 3.56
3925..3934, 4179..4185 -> 3.30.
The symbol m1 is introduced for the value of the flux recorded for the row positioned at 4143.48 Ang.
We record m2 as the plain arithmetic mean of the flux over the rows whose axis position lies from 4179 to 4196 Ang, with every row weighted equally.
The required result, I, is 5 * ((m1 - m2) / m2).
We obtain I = 0.1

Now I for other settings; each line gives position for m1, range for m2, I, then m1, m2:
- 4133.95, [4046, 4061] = 0.2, 25.9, 25.0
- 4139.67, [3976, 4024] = 0.6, 27.9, 24.9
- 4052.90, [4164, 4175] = 0.1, 28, 27.3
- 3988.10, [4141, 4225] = -0.8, 22.6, 26.6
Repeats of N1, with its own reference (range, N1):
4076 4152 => 4088.51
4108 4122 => 4114.96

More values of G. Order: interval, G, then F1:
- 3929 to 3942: 1.17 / 14.8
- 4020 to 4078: 1.45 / 28.2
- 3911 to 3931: 1.39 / 24.3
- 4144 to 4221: 1.47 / 29.8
